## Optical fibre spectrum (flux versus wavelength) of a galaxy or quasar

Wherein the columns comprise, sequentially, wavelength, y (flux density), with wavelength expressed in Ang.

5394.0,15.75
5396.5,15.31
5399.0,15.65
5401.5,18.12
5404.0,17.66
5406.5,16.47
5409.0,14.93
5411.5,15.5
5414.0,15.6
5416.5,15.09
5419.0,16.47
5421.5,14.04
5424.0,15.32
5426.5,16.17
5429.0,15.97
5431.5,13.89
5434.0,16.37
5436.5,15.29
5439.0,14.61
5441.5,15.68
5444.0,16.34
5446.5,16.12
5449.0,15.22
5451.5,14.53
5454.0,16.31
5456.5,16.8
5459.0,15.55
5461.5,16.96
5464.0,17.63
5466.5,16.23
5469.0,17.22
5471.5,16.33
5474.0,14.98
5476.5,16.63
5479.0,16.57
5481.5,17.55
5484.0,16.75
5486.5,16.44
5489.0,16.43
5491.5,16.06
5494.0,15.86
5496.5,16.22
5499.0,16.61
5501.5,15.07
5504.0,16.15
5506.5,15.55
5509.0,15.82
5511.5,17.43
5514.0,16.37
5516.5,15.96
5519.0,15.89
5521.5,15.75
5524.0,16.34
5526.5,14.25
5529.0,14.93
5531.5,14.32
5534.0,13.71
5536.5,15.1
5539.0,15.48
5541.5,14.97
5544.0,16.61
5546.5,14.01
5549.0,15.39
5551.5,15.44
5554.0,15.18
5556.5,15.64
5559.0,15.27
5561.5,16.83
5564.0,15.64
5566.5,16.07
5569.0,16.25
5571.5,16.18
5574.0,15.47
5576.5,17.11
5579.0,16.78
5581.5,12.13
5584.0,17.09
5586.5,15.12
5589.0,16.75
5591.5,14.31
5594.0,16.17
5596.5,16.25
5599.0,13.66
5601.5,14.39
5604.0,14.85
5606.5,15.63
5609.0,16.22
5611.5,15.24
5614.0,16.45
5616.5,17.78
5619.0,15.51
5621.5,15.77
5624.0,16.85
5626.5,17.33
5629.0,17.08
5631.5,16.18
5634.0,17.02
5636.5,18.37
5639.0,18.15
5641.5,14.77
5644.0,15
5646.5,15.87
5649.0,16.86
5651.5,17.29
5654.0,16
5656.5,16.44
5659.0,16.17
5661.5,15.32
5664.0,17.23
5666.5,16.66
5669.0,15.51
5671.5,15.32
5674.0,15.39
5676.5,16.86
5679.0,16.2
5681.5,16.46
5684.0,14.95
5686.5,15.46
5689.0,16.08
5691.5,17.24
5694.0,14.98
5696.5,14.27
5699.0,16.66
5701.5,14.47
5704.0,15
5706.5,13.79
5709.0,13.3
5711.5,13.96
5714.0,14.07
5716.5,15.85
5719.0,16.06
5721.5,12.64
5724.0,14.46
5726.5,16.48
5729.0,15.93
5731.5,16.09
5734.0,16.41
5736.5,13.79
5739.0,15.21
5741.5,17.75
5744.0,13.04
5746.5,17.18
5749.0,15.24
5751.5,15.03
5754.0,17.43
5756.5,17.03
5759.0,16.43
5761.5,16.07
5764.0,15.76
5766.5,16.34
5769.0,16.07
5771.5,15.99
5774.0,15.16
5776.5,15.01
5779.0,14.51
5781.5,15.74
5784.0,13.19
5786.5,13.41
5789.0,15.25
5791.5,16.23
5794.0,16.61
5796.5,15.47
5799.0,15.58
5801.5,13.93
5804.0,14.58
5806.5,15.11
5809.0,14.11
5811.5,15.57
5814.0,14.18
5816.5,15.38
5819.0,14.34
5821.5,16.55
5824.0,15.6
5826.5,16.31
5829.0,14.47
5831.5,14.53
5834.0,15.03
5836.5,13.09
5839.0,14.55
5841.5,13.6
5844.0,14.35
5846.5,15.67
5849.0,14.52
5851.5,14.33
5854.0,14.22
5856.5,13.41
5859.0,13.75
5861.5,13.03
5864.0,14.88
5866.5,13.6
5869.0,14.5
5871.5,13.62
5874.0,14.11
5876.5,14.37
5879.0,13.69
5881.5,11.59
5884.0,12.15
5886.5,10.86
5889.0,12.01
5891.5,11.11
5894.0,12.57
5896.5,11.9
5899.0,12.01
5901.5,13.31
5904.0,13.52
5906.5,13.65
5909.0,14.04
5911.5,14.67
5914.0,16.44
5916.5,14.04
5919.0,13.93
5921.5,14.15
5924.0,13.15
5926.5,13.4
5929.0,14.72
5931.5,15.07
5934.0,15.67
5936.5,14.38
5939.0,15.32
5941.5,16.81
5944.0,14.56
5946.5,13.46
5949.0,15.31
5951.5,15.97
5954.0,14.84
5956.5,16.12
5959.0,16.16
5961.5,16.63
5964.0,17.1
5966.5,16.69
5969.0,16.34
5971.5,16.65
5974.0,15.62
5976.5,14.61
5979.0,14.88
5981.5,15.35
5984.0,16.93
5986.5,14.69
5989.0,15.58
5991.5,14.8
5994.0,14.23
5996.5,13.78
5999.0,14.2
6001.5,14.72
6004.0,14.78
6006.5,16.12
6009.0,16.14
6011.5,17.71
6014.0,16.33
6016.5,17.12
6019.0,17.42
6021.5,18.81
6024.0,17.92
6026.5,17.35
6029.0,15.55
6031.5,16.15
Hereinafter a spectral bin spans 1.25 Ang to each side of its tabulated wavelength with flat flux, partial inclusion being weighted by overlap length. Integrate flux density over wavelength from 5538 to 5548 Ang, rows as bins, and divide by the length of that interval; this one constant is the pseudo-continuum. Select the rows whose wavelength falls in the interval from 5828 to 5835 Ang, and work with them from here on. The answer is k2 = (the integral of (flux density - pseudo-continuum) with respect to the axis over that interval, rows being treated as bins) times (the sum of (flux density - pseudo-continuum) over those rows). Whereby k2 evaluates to 7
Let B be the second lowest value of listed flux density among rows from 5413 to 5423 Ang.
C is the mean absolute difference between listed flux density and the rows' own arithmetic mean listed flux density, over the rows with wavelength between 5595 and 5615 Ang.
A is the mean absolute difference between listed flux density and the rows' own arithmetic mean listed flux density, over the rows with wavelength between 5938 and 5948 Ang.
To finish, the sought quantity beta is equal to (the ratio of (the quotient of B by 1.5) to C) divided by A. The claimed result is 12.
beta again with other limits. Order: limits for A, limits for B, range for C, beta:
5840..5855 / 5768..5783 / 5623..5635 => 77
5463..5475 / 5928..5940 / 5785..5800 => 18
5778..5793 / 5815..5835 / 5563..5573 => 48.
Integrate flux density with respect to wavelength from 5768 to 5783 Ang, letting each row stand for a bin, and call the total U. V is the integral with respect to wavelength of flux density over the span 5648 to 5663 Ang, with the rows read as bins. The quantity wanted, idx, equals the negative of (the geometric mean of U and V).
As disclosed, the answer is -237.8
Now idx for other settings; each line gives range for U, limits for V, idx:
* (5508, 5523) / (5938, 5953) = -235.7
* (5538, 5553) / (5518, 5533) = -228.9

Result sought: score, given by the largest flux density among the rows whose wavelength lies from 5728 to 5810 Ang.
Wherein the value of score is 17.75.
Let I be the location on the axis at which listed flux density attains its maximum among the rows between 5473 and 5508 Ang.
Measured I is 5481.5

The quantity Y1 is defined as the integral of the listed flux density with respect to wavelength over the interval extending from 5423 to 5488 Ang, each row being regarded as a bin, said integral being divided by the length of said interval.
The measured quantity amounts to 16.1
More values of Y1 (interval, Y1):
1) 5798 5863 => 14.6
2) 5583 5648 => 16.1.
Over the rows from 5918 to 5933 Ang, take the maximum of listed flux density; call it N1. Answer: 15.07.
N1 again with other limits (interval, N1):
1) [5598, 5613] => 16.22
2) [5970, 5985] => 16.93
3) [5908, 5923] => 16.44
